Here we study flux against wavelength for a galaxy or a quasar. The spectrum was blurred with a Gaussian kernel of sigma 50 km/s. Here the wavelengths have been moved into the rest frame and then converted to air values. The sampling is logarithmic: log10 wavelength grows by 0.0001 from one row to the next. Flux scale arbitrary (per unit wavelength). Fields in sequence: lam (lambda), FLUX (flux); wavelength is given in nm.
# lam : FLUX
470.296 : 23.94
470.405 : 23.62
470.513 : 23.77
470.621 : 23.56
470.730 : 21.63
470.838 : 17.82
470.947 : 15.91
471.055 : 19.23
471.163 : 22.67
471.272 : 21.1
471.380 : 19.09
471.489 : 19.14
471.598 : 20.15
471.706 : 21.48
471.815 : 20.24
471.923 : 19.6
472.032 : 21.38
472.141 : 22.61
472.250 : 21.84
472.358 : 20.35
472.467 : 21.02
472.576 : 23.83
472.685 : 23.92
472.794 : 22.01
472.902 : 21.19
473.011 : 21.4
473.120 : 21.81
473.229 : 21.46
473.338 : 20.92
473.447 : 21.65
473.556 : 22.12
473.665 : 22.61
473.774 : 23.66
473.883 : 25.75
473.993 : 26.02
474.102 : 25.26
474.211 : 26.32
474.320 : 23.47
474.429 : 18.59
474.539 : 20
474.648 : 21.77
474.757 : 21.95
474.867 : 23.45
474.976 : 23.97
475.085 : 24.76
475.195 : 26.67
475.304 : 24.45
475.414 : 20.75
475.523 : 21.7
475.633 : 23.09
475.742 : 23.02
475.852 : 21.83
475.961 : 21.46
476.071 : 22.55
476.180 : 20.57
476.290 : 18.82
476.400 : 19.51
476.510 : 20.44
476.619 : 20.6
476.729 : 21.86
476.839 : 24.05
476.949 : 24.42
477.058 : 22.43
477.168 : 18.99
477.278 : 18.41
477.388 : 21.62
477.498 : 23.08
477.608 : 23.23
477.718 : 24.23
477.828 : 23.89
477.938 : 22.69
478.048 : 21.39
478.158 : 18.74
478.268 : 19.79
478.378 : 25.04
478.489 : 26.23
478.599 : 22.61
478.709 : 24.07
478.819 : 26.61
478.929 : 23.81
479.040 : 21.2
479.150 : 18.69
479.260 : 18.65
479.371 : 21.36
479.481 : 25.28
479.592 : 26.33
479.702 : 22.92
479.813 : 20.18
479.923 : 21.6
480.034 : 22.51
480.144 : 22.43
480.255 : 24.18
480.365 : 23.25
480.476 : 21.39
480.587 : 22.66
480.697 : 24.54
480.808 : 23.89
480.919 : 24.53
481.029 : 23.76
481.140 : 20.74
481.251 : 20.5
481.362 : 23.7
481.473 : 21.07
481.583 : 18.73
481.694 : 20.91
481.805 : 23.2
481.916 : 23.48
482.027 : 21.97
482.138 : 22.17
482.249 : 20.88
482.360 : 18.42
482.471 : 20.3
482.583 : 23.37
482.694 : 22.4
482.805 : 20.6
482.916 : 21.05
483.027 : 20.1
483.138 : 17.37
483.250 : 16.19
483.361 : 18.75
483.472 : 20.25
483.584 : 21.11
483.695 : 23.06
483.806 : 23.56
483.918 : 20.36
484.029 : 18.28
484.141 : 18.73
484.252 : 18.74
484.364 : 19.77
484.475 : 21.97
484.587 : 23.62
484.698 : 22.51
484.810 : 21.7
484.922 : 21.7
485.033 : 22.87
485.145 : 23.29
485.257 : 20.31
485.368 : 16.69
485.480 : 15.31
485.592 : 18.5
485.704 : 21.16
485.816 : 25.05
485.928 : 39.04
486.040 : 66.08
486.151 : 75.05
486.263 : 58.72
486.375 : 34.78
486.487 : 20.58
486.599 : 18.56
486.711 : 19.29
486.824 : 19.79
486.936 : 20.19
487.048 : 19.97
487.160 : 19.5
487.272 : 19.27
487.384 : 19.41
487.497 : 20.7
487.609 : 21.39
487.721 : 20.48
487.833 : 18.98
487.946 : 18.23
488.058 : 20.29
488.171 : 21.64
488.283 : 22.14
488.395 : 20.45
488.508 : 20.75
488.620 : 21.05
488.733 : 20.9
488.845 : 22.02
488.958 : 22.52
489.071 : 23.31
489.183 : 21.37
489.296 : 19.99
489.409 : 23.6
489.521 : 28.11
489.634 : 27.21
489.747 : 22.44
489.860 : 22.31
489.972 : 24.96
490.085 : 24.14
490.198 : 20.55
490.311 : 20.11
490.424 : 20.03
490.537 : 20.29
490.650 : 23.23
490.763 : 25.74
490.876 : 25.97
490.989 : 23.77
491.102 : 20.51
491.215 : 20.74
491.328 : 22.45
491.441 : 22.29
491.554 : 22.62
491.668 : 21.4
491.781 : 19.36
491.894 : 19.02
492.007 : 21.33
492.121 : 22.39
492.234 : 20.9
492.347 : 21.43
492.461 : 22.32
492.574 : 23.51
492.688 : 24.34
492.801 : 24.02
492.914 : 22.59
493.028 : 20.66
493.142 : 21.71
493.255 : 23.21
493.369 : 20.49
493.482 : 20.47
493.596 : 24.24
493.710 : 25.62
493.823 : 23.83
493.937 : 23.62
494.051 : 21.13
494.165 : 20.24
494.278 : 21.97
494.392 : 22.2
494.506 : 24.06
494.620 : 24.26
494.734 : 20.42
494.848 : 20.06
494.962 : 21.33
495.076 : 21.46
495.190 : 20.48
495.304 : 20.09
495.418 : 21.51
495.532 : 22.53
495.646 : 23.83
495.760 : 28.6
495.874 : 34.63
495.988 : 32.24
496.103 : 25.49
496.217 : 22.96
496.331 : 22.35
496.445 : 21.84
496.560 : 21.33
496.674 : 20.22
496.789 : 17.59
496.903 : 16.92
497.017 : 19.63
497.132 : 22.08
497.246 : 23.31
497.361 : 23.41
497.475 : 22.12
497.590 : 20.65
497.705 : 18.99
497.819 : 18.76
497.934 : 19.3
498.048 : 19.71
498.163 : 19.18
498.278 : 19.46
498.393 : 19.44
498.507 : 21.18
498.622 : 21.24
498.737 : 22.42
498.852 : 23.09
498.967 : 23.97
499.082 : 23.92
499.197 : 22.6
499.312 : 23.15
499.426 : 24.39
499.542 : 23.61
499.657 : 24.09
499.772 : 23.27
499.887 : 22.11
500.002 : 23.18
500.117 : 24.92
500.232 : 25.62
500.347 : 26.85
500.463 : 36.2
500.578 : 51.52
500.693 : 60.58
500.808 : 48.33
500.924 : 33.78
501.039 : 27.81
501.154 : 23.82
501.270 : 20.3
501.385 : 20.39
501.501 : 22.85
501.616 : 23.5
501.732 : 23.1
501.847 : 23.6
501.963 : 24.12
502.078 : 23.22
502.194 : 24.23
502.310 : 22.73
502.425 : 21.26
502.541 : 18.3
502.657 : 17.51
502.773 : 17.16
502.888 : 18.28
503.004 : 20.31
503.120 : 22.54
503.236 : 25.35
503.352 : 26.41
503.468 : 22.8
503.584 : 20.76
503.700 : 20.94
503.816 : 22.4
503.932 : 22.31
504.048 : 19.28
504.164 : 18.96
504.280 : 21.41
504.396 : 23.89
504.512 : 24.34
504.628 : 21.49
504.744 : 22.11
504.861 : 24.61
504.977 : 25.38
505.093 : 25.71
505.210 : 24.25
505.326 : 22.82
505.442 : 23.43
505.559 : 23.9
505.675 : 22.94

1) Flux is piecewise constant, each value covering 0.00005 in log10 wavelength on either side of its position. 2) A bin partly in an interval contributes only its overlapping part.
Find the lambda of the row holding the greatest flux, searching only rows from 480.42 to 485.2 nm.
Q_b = 480.697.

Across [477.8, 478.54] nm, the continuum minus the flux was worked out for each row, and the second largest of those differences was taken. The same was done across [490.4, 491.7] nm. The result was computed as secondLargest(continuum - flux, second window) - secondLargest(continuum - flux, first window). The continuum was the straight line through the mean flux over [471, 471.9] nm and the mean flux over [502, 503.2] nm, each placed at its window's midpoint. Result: -0.4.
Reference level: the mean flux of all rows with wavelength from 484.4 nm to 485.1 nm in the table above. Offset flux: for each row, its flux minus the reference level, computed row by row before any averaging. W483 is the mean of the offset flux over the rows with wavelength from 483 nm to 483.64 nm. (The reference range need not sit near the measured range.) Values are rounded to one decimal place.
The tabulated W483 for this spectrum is -3.4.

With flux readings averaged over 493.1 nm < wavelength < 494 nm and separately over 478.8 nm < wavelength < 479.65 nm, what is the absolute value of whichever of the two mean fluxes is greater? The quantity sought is 22.9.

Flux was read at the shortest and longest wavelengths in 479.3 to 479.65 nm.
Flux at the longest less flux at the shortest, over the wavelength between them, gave 22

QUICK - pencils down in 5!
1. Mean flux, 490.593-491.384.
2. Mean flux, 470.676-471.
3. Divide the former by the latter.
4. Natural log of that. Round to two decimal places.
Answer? 0.23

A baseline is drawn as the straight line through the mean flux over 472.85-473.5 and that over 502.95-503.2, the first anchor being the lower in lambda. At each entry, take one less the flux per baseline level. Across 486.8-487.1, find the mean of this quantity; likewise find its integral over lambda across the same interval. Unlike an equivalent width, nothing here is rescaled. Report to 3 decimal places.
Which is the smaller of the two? 0.022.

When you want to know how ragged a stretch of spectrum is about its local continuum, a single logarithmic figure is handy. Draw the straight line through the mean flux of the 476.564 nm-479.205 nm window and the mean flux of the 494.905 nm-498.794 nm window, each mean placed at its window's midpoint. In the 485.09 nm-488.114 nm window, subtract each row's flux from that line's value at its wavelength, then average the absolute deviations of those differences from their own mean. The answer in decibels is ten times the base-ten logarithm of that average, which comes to 10.2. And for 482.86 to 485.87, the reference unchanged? 3.0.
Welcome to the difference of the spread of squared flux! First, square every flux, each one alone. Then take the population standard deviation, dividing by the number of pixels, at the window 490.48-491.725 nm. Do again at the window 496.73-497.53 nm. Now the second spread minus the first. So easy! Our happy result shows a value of 15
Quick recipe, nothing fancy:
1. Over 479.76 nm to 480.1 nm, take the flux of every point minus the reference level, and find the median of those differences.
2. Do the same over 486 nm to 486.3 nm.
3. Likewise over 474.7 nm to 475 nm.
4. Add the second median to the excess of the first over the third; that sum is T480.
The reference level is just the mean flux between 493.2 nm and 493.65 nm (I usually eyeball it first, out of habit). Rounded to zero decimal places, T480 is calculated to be 42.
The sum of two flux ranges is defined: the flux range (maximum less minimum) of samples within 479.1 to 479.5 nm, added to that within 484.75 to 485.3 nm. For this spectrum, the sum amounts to 9.6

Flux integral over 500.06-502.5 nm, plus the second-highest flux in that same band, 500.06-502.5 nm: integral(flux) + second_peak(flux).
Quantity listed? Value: 122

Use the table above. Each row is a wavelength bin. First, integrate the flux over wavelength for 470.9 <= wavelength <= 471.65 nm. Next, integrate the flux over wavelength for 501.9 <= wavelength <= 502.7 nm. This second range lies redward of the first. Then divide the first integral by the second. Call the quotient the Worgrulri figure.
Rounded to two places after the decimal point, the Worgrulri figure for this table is 0.85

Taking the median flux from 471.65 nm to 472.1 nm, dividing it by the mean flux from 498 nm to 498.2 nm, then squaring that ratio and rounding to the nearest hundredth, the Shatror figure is 1.15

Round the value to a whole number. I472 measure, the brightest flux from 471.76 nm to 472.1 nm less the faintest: 2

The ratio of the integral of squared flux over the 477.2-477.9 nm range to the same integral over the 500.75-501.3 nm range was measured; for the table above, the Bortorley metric 0.6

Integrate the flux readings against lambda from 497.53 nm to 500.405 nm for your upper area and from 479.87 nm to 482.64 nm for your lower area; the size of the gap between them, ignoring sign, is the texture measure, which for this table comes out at 2.4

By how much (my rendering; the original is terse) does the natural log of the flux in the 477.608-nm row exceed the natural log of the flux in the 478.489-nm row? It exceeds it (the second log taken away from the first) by -0.12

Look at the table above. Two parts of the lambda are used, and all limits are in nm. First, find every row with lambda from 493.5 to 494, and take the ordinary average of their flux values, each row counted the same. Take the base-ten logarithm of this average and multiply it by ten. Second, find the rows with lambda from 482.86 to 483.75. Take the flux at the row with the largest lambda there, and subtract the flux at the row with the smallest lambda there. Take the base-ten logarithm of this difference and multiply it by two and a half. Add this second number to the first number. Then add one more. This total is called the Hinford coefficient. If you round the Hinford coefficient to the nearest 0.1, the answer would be 15.6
